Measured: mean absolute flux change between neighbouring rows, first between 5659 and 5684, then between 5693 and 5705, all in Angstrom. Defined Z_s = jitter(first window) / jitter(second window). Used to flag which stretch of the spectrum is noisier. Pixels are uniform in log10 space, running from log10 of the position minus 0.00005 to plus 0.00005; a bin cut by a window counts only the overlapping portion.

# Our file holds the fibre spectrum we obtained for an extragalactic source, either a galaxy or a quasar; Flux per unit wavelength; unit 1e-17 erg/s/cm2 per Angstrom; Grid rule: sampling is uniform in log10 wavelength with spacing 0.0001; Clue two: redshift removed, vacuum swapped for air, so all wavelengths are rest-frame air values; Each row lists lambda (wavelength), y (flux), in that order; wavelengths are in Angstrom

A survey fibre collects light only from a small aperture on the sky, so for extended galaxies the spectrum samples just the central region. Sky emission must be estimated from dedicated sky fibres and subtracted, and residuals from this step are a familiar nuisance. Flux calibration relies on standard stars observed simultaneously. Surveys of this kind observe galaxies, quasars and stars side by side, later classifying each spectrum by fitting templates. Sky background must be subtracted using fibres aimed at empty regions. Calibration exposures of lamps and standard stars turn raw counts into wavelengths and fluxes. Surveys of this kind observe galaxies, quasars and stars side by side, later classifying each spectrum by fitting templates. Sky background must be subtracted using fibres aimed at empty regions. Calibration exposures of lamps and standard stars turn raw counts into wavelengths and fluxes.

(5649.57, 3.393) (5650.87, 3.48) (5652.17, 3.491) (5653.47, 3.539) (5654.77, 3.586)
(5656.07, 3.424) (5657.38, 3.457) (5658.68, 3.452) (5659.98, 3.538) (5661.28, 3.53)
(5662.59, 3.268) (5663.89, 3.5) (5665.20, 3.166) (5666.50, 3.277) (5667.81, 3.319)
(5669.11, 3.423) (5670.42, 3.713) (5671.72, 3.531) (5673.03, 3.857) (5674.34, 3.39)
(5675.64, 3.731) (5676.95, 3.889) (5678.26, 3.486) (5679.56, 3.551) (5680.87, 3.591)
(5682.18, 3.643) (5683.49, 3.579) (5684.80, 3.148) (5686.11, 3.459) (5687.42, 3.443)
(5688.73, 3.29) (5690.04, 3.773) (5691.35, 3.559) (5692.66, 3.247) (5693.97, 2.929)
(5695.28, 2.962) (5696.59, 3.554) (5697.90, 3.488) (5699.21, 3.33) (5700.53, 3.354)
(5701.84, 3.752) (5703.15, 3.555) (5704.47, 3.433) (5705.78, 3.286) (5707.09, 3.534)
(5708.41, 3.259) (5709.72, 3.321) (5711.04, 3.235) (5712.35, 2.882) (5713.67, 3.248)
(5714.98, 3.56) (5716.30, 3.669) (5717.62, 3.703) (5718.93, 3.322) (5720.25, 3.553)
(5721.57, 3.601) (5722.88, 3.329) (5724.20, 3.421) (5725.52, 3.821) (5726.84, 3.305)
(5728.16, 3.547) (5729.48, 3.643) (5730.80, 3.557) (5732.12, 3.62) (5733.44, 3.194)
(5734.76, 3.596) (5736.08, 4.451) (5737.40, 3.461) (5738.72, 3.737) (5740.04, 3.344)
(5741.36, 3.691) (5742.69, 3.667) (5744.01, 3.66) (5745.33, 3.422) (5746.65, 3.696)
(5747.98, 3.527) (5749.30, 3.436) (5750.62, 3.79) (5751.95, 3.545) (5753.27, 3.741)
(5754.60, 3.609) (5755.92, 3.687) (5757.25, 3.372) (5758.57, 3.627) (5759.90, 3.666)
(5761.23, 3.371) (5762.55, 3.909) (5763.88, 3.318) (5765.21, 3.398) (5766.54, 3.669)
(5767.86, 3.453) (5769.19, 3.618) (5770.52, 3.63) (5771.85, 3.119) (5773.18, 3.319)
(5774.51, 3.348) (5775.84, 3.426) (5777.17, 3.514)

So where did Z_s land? 1.0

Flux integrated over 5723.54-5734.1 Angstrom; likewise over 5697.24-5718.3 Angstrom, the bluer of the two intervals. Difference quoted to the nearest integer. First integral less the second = -35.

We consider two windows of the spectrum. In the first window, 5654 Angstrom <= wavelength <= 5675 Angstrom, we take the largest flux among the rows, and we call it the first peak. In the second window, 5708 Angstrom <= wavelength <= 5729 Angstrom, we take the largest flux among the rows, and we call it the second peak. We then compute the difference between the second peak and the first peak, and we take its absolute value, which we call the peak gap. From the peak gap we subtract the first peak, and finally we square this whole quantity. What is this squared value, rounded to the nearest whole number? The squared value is 15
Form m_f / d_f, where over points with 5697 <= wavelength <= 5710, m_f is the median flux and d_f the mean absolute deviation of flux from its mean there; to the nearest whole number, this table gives 28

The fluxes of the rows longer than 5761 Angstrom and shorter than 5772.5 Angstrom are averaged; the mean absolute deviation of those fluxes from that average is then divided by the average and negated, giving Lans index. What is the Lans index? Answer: -0.053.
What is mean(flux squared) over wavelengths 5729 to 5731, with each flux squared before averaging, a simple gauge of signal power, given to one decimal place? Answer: 13.0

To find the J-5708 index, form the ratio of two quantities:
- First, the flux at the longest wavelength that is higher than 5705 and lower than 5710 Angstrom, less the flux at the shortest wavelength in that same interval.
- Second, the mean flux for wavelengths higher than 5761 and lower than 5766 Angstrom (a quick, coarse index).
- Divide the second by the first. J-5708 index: 100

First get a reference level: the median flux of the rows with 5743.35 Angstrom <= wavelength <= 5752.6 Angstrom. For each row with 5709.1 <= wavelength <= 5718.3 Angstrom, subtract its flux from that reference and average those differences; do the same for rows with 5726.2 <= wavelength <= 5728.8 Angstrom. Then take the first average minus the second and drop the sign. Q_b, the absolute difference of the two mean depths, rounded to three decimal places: 0.052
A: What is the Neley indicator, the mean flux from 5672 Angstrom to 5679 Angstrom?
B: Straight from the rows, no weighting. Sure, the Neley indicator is 3.7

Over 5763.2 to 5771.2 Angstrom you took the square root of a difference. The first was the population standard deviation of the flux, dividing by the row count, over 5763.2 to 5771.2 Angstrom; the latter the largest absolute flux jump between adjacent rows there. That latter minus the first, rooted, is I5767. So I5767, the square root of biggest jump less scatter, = 0.37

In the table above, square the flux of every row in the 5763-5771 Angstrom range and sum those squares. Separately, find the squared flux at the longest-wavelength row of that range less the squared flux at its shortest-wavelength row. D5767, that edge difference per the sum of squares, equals 0.029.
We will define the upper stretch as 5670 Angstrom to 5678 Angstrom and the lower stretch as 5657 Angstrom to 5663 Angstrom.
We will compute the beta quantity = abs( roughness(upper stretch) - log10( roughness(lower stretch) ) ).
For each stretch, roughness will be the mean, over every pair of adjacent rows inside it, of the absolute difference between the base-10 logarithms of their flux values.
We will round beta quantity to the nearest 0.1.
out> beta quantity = 2.0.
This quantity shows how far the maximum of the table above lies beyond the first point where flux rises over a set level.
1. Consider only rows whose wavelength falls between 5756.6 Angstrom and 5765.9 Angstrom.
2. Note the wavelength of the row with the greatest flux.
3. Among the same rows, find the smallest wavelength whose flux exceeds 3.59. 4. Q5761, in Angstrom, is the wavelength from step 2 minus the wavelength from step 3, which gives 4.0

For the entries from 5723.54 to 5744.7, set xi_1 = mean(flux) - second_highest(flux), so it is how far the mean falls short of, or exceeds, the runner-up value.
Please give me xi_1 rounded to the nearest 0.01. -0.21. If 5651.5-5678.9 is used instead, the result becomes -0.35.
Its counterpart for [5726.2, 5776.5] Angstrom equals -0.35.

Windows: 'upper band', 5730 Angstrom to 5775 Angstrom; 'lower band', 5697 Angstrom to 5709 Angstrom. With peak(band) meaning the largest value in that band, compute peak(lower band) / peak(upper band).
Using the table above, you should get 0.84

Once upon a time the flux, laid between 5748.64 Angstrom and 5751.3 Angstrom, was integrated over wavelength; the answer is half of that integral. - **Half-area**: 4.8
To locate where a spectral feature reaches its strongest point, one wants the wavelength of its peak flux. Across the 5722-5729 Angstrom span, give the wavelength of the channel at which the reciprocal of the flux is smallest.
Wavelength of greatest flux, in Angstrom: 5725.52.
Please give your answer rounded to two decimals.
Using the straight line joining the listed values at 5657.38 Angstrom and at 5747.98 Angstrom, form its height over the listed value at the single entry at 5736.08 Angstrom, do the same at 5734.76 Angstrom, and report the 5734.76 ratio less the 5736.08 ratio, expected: 0.19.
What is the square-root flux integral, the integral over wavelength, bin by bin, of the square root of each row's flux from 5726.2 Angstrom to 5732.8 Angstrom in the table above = 12.4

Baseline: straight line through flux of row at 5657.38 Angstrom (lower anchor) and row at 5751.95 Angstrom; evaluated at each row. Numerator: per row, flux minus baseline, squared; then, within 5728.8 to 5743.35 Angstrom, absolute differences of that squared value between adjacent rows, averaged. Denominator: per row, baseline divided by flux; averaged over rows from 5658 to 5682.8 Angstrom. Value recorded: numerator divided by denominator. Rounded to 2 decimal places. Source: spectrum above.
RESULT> 0.20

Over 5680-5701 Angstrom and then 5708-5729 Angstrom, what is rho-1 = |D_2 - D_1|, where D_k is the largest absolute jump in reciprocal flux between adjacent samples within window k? 0.015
